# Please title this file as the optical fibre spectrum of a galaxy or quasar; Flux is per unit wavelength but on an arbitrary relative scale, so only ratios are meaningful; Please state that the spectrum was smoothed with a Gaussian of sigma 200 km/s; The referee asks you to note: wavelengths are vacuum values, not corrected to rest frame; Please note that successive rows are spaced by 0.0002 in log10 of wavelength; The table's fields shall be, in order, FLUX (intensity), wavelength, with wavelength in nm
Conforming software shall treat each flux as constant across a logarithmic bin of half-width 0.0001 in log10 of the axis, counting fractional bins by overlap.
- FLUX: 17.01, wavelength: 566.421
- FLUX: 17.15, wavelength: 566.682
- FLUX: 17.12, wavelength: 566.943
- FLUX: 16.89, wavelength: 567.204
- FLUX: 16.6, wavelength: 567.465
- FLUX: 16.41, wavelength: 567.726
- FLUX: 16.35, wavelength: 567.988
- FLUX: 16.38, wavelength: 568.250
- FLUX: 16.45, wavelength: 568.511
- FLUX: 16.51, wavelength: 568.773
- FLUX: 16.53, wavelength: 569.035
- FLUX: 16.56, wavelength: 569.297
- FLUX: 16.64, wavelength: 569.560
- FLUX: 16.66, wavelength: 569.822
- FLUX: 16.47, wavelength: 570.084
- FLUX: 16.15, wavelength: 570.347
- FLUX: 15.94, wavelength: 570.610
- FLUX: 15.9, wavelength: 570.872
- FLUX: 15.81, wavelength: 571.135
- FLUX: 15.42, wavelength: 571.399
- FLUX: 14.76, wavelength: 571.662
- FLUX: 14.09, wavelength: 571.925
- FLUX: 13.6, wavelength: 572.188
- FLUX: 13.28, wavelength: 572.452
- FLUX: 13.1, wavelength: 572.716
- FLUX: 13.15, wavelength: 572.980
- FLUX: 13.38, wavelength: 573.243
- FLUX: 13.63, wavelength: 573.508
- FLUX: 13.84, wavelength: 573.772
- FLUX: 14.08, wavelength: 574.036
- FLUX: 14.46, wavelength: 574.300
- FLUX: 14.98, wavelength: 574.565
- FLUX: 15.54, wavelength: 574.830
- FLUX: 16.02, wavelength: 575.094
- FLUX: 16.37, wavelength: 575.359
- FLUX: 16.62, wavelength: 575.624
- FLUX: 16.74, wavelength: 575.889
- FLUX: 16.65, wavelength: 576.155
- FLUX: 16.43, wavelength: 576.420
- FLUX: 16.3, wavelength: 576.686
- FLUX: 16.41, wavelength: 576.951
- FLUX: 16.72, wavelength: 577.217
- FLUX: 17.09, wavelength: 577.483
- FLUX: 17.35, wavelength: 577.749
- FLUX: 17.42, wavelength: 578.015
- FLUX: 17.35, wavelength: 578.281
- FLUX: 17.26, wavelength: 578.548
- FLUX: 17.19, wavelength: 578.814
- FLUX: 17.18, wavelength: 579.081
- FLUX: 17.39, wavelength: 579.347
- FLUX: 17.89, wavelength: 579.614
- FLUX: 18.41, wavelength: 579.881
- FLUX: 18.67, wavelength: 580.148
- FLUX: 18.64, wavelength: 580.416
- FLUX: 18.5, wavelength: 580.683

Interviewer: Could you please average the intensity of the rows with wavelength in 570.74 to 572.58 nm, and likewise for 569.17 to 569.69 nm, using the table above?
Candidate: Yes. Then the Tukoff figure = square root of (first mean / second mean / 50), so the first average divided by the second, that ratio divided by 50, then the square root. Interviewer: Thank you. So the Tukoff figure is 0.133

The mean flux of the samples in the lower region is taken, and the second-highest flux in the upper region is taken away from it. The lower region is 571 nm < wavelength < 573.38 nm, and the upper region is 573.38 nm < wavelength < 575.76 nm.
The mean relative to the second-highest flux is -2.3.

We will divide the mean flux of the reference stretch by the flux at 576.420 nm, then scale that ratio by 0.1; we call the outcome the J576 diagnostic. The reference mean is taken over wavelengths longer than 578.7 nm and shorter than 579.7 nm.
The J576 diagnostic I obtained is 0.106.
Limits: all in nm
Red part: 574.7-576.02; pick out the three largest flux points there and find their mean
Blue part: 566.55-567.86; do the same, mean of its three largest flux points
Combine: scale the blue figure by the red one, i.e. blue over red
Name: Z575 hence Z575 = 1.03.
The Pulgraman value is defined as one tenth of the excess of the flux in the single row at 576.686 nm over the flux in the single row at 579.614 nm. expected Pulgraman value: -0.16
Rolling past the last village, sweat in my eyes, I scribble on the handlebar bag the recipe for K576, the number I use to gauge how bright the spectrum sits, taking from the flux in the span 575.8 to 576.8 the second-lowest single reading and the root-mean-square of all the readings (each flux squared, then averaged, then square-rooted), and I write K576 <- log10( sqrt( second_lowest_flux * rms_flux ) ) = 1.22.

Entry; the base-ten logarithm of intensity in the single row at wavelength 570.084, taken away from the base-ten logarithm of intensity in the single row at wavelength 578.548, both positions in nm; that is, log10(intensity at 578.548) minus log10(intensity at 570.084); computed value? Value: 0.020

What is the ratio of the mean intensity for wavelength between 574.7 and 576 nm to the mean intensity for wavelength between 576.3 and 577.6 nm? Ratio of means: 0.98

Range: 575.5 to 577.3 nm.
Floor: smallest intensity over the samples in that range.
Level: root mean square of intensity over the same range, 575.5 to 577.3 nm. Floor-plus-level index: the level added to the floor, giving 32.9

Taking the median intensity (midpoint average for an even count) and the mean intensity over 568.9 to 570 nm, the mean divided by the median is 1.00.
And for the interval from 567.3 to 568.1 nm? 1.00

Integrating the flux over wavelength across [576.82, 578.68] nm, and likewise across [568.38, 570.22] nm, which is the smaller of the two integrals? 30.4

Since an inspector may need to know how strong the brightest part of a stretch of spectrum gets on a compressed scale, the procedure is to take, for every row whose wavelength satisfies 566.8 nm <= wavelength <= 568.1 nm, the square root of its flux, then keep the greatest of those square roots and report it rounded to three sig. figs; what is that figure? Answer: 4.14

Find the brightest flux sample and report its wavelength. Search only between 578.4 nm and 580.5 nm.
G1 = 580.148 nm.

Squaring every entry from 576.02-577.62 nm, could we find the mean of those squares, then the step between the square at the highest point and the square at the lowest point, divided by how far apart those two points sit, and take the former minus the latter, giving 264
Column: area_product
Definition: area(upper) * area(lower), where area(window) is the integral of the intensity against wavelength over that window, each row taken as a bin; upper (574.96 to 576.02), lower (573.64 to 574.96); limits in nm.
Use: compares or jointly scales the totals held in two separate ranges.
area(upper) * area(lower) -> 336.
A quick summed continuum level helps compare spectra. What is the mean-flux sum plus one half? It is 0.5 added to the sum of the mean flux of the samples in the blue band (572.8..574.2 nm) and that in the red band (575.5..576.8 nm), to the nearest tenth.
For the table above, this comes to 30.7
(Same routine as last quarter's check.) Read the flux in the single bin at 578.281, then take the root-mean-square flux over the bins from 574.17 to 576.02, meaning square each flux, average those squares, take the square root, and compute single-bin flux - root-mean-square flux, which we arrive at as 1.5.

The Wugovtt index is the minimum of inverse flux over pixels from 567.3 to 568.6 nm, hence 0.0602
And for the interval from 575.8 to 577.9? 0.0576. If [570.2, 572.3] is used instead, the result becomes 0.0619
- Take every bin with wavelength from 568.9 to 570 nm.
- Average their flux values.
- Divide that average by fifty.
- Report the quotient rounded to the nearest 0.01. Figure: 0.33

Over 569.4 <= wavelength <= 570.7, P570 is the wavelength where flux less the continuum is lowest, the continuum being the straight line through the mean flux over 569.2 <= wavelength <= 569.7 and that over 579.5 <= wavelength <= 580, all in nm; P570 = 570.610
